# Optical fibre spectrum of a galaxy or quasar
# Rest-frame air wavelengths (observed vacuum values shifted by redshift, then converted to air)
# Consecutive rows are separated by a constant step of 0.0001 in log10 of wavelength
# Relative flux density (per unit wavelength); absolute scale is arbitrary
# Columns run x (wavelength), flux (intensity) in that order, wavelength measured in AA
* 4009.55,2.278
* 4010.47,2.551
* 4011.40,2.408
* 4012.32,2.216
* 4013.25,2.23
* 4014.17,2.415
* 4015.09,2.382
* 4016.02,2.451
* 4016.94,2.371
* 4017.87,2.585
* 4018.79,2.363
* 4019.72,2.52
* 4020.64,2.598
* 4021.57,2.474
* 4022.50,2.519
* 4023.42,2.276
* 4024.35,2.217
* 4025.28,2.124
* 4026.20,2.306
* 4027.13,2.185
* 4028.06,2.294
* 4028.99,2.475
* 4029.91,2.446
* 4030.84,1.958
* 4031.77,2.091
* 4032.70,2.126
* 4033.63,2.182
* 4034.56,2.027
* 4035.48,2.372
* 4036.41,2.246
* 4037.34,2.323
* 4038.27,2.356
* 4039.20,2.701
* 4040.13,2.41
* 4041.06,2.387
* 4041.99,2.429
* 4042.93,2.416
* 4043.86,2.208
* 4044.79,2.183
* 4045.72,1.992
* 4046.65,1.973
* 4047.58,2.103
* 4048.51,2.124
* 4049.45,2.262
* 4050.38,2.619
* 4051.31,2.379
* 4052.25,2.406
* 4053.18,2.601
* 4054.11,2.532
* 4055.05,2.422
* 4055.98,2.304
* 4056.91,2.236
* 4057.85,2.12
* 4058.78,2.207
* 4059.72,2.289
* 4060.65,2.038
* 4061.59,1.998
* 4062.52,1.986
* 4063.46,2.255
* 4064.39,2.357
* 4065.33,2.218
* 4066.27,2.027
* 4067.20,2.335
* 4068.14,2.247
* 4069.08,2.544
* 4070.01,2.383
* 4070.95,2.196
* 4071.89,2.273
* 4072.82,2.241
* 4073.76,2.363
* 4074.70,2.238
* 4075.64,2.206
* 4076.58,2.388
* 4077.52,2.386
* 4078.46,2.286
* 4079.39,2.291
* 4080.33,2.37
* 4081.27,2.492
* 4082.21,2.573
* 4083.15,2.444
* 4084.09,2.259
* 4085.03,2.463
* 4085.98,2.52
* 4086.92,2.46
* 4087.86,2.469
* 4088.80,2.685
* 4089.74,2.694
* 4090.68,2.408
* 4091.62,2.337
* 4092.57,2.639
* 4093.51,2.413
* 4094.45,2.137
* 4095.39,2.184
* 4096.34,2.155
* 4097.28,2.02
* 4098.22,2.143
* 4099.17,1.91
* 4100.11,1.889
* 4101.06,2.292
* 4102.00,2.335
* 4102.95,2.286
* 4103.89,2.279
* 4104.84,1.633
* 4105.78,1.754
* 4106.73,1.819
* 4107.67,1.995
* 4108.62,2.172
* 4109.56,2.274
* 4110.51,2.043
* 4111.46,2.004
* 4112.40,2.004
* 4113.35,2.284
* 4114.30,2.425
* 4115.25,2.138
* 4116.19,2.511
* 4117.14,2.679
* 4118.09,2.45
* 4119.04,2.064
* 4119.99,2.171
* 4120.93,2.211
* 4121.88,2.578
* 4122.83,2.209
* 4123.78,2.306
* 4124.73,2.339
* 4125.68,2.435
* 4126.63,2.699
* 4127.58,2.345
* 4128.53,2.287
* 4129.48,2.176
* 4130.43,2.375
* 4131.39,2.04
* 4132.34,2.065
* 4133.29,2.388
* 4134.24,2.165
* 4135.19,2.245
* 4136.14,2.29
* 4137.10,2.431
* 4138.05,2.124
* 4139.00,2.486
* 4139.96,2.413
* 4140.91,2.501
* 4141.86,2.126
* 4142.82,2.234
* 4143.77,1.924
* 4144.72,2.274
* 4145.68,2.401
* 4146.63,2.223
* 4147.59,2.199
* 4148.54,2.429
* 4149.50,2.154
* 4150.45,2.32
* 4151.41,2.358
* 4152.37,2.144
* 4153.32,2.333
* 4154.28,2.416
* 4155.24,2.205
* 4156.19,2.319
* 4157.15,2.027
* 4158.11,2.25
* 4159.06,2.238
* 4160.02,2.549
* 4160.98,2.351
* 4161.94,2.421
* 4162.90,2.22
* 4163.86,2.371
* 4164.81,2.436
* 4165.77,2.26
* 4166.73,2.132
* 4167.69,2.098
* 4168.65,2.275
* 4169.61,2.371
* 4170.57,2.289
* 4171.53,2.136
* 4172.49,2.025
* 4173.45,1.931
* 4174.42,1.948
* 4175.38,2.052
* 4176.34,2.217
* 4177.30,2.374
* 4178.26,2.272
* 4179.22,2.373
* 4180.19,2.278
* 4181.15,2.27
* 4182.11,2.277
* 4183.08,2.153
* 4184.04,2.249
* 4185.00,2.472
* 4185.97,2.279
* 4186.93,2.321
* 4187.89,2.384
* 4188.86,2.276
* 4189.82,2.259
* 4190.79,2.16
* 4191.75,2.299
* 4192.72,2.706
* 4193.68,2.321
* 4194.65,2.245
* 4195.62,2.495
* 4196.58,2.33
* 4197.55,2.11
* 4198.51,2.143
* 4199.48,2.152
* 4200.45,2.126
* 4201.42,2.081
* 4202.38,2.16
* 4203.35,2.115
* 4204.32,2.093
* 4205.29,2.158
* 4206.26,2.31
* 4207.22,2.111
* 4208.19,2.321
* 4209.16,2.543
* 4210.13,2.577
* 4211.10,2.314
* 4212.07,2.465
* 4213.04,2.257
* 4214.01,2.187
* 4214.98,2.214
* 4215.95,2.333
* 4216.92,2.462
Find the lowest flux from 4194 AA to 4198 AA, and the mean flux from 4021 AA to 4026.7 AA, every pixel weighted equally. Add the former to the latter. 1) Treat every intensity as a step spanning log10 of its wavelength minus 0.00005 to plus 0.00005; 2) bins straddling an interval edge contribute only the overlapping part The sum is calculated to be 4.43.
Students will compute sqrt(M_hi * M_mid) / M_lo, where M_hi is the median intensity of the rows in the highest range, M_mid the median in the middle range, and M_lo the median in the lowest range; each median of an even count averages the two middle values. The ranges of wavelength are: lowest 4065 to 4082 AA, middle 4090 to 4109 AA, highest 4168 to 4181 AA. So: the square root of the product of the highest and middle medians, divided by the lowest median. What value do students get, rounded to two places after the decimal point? 0.97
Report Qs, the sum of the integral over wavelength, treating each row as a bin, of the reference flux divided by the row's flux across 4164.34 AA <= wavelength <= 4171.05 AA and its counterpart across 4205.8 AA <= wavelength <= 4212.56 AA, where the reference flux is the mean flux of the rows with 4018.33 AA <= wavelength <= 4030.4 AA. 13.8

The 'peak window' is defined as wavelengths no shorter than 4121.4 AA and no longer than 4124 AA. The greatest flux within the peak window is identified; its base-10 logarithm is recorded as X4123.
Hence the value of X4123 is 0.411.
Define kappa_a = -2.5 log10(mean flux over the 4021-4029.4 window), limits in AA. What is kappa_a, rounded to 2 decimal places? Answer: -0.91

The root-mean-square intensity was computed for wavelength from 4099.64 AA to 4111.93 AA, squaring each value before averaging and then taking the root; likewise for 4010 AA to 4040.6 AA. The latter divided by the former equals 1.13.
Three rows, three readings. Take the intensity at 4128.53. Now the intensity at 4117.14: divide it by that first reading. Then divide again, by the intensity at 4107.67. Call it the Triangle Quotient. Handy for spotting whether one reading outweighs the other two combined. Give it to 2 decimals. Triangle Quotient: 0.59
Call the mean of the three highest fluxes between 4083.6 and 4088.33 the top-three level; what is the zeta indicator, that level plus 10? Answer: 12.48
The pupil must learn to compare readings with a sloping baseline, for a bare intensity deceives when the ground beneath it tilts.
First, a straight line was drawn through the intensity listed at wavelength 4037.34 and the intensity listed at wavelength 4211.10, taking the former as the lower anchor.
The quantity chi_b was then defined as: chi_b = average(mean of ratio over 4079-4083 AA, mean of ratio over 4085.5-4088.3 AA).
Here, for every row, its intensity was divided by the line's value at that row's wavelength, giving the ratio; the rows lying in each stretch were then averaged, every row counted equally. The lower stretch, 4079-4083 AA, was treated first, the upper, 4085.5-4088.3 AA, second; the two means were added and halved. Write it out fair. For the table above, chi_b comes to 1.06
